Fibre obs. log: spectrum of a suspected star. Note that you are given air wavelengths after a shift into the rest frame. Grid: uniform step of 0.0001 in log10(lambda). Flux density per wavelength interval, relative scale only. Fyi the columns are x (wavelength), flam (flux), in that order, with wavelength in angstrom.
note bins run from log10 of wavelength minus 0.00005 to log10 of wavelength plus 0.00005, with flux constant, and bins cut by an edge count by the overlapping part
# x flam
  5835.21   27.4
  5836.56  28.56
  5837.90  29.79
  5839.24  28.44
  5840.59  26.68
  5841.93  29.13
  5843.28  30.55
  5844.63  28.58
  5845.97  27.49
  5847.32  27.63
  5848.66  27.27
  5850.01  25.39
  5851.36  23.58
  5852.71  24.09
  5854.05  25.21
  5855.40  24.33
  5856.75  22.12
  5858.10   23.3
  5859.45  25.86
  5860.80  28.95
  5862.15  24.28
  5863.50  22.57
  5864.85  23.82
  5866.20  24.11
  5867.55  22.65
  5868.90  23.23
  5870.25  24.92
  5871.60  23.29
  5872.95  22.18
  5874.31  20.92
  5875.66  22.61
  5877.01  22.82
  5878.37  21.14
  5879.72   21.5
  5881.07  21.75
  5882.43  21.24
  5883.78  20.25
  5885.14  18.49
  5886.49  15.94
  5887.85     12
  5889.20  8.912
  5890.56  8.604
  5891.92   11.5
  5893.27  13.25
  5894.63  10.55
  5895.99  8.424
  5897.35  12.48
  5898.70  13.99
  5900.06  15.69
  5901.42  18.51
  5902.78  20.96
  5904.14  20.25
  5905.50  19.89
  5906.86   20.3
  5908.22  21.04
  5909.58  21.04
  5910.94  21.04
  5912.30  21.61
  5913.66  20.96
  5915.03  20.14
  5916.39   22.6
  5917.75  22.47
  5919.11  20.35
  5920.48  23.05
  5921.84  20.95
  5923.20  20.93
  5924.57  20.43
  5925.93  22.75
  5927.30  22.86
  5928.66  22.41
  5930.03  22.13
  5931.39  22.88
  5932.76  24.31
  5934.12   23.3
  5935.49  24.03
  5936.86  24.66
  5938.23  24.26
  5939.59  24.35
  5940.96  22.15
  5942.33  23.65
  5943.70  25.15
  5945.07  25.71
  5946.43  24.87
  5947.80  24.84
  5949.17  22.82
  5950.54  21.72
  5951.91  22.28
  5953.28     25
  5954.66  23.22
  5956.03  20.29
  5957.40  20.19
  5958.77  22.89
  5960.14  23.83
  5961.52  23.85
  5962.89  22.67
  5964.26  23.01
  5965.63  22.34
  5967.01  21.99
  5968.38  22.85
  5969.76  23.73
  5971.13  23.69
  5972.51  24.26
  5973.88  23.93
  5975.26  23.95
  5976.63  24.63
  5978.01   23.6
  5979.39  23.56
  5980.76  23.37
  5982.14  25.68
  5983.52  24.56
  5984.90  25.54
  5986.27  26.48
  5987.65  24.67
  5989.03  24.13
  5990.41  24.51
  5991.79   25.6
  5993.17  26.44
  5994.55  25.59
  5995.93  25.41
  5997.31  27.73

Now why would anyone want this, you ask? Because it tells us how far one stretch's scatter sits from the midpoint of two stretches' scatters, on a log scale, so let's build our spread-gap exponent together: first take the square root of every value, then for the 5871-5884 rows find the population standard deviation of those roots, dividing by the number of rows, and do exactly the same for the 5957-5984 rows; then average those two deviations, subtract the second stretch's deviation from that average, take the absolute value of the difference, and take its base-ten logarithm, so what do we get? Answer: -2.0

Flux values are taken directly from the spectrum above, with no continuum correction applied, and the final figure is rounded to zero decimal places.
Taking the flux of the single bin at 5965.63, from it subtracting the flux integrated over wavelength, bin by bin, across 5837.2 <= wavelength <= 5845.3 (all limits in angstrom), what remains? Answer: -211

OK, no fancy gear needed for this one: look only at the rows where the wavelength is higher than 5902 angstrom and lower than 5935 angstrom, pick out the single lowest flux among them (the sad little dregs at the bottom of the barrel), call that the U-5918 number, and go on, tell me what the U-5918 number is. 19.89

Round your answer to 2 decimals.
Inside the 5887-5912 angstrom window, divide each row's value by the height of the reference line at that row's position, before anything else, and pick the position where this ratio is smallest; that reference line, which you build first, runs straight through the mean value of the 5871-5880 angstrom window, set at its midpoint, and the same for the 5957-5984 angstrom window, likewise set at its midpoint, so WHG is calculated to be 5895.99 angstrom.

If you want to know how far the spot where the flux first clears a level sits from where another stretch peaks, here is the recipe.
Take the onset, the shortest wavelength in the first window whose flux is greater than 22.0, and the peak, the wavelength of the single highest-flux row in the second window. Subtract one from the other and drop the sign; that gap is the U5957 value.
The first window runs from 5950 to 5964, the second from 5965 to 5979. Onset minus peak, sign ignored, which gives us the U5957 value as 24.7 angstrom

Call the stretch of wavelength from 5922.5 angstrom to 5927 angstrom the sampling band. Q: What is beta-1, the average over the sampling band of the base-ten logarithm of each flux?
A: 1.33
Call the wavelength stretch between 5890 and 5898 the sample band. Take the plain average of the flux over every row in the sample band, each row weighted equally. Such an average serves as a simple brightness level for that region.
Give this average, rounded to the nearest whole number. 11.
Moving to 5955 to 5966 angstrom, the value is 22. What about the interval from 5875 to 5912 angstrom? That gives 17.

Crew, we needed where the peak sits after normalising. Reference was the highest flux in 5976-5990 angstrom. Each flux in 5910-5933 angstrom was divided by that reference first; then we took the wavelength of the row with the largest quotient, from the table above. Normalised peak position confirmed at 5932.76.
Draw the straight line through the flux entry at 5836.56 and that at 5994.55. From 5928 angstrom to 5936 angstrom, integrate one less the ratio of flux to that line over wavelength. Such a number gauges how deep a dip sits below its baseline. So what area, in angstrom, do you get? 1.1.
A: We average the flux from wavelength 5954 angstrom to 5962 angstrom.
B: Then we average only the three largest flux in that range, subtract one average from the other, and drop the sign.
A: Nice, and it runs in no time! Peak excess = 1.3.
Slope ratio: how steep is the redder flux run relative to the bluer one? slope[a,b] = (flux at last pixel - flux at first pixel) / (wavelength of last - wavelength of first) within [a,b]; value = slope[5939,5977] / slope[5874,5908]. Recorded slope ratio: -0.40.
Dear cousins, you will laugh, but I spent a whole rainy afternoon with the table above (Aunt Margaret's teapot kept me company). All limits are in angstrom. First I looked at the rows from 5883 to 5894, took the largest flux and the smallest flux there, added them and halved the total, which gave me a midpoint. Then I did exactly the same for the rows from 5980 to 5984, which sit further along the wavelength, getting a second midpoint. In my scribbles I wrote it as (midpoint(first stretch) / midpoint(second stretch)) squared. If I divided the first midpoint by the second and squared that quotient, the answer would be 0.3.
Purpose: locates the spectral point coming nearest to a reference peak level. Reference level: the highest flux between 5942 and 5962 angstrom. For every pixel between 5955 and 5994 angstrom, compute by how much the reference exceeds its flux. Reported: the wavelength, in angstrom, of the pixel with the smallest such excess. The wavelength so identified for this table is 5986.27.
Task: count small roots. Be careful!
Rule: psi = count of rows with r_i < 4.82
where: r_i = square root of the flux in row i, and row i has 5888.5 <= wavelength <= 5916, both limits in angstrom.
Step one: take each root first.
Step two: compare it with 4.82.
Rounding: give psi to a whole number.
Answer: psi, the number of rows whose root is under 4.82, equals 20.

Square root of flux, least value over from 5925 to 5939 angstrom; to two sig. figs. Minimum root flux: 4.7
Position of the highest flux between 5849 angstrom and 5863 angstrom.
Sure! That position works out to 5860.80 angstrom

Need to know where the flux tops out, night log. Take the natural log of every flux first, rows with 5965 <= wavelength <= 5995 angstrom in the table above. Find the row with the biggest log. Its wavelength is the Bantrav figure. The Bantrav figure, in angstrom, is 5986.27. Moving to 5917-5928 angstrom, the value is 5920.48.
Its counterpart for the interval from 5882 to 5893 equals 5882.43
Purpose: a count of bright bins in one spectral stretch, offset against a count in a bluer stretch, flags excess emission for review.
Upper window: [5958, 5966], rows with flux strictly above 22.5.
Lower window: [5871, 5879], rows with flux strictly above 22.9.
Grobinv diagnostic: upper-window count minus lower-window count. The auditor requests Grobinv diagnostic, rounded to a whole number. 4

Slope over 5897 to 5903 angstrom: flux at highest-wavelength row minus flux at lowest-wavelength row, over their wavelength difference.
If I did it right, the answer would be 1.6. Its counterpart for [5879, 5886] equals -0.6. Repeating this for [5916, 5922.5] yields -0.3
